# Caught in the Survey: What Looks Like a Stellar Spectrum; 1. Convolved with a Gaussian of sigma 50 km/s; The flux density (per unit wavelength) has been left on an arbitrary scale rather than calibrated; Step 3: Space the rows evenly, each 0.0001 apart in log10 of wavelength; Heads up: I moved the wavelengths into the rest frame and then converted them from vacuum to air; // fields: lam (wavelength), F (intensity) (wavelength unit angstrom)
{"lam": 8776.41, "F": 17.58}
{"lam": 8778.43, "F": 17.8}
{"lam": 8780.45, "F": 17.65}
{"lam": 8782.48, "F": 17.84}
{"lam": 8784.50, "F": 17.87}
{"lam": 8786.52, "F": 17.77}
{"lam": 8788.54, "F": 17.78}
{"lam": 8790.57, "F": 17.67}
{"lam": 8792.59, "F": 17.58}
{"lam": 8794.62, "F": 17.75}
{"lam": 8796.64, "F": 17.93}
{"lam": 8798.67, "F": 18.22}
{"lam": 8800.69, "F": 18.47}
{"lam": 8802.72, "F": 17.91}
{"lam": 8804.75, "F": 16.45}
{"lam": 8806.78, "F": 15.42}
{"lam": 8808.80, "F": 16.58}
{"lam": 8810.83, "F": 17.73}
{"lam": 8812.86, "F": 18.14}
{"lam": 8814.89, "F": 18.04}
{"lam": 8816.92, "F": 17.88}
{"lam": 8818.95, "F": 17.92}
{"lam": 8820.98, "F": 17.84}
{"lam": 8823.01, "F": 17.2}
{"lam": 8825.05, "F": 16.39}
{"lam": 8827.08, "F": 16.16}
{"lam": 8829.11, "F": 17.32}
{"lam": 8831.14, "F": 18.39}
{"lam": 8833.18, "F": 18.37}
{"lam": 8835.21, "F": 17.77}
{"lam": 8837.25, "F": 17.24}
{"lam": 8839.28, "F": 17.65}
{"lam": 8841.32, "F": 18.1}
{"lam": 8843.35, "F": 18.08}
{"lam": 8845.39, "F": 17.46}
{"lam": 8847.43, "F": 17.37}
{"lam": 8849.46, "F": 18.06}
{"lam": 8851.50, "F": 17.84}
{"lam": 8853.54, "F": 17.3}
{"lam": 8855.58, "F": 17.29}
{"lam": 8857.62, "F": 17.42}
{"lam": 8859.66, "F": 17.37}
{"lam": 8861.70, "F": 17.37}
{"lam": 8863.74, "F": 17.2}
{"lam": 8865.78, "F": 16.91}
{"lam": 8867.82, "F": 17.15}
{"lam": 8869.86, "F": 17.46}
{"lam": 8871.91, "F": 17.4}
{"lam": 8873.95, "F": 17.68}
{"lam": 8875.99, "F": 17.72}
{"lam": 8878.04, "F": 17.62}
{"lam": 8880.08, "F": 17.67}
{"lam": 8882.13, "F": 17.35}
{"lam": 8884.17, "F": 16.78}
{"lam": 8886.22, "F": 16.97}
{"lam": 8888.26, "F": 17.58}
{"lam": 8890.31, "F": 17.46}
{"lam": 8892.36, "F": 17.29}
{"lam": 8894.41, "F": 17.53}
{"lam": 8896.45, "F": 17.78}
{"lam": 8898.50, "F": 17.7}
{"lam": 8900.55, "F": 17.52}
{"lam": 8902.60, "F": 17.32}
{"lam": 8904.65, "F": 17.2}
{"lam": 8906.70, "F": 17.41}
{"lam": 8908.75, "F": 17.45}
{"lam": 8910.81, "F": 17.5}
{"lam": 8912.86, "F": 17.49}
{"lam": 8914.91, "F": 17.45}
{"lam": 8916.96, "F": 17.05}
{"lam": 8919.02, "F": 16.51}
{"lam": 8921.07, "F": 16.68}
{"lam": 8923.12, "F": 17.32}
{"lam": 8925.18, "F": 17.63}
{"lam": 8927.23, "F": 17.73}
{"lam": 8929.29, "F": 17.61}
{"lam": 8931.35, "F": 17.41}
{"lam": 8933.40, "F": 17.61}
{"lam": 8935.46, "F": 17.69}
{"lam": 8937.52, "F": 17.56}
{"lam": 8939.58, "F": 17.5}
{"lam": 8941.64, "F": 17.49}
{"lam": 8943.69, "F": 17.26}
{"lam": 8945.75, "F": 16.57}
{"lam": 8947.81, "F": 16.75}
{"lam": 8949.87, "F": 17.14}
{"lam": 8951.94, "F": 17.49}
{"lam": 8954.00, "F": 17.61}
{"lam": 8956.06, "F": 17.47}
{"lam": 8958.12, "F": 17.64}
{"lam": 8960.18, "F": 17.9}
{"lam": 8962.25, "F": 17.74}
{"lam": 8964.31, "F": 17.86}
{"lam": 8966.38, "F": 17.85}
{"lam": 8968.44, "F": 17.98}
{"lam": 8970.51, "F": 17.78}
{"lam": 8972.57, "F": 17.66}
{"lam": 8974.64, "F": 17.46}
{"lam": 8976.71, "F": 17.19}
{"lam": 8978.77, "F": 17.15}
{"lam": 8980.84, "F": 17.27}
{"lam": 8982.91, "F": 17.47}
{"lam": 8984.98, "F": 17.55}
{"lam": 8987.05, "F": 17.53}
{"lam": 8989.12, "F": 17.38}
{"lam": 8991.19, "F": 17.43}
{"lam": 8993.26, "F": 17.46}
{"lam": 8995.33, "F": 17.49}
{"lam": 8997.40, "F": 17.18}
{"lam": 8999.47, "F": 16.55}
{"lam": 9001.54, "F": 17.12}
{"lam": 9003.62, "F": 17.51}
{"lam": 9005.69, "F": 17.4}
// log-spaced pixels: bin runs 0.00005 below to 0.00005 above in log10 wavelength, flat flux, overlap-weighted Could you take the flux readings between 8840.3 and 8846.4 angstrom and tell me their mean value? 17.9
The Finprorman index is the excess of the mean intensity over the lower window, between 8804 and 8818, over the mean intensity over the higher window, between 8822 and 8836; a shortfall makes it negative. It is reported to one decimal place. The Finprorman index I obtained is -0.2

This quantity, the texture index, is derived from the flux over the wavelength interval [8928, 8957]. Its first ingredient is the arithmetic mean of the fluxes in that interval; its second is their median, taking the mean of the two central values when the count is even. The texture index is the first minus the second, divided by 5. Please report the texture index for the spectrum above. -0.02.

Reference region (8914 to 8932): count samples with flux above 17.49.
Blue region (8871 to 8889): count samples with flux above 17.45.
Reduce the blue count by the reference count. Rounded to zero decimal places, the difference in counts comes 2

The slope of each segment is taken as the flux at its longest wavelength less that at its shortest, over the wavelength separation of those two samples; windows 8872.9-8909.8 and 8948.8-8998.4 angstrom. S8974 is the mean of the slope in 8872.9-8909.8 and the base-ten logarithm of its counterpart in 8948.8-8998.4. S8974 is -1.54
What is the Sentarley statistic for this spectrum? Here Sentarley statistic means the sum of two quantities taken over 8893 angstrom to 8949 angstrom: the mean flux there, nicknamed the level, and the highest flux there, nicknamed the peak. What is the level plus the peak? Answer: 35.1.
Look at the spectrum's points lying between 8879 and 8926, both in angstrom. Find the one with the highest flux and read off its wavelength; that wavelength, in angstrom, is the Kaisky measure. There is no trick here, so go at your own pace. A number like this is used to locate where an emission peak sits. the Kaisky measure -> 8896.45 angstrom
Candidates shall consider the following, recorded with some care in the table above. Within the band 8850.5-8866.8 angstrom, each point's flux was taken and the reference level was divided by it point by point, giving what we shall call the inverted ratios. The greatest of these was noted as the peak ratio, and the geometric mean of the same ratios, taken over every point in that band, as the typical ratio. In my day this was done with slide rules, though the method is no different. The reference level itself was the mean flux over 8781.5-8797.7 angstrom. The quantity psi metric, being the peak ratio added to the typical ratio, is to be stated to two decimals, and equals 2.08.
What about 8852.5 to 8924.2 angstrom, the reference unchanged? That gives 2.10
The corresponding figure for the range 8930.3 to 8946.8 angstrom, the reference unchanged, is 2.10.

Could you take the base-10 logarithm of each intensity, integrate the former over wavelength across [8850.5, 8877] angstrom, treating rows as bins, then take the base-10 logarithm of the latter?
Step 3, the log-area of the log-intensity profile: 1.52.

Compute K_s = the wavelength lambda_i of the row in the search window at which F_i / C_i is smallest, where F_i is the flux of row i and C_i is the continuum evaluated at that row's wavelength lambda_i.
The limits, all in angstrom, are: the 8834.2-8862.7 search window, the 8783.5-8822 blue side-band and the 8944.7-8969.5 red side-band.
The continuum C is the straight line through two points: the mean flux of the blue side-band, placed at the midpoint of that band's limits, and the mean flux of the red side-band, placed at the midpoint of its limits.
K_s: 8837.25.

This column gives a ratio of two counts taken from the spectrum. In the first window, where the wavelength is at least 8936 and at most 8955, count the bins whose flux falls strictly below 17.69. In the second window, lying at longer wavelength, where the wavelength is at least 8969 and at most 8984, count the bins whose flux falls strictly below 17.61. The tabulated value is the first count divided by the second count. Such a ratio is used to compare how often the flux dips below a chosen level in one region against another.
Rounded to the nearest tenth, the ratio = 1.8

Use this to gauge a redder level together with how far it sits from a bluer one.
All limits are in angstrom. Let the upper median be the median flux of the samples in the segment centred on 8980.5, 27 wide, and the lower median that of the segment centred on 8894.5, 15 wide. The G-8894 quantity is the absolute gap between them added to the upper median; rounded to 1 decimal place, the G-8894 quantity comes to 17.5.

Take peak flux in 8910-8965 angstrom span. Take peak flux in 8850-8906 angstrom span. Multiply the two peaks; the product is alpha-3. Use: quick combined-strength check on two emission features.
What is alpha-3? 319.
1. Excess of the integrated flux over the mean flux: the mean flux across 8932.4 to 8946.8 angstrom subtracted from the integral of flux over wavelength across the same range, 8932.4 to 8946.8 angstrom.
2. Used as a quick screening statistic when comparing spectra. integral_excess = 233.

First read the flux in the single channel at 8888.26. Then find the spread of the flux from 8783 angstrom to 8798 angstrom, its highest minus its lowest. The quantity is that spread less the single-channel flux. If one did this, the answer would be -17.2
